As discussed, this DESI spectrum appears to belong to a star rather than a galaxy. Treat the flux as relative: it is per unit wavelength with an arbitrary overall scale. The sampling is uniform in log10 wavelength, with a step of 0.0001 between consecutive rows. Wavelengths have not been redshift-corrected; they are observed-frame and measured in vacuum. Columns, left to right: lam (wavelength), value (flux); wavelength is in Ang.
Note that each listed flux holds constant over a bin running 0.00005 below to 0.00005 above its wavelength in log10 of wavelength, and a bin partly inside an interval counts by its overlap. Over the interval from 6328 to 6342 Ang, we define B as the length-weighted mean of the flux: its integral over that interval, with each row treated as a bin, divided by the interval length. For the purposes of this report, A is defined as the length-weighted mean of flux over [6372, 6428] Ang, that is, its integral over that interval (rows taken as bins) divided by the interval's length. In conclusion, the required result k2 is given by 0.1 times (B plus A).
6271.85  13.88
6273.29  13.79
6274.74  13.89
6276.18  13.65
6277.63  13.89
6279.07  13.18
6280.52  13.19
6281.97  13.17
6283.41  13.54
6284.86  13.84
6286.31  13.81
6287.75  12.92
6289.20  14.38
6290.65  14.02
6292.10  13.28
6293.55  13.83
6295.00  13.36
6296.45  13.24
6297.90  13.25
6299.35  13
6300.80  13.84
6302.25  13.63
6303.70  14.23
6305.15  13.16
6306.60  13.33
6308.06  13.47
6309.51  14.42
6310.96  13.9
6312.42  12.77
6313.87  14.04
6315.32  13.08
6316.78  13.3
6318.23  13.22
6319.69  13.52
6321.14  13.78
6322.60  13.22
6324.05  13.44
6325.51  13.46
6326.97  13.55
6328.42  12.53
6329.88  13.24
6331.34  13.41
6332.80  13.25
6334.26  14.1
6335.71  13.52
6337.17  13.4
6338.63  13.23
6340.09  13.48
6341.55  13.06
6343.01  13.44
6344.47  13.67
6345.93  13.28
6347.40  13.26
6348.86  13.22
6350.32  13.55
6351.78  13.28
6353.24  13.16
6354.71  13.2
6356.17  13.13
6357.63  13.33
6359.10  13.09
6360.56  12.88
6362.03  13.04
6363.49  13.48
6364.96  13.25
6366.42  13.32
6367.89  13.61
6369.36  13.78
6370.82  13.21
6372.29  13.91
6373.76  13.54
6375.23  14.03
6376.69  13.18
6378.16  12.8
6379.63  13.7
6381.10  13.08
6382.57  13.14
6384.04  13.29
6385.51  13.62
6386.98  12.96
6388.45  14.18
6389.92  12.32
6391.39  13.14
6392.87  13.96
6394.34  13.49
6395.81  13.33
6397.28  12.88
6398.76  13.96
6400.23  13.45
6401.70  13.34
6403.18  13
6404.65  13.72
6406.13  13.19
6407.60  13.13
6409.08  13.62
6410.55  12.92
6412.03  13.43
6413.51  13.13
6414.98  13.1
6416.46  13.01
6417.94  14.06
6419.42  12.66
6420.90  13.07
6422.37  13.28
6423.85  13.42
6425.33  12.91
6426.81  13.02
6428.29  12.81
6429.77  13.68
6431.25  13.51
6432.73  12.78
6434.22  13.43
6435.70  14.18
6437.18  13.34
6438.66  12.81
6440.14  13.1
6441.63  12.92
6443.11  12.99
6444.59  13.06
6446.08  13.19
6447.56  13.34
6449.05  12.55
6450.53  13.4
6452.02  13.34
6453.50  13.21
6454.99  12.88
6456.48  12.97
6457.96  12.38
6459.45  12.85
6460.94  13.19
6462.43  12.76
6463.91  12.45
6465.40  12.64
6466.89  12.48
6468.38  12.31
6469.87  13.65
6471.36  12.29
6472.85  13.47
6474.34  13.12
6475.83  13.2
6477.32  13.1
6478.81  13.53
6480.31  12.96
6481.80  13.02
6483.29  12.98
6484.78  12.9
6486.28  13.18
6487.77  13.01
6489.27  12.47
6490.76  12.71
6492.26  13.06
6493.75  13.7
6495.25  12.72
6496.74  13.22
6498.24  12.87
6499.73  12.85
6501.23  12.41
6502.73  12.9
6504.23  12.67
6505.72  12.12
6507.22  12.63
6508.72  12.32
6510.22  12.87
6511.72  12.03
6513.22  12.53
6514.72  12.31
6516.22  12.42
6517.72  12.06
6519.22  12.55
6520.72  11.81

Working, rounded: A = 13.3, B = 13.3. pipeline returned 2.665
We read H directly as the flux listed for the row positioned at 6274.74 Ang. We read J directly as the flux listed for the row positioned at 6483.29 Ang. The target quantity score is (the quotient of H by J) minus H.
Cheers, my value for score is -12.8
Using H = 13.89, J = 12.98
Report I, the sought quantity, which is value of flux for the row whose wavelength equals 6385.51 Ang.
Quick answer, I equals 13.62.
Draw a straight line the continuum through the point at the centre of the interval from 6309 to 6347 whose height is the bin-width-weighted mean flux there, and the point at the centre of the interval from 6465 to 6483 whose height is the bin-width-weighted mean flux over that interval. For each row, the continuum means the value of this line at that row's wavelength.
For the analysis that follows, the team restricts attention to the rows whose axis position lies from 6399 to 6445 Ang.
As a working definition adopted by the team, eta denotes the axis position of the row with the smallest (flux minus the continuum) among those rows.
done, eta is 6419.42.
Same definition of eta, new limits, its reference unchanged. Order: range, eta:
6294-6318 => 6312.42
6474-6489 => 6484.78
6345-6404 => 6389.92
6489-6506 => 6505.72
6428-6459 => 6457.96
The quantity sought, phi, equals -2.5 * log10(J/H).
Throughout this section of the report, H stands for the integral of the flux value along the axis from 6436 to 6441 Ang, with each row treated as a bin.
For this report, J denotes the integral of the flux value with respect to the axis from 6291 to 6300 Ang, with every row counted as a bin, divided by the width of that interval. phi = 1.7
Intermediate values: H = 66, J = 13.4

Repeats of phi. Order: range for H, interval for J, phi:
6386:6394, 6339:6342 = 2.3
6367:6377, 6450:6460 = 2.6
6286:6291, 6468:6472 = 1.8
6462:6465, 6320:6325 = 1.1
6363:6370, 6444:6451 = 2.1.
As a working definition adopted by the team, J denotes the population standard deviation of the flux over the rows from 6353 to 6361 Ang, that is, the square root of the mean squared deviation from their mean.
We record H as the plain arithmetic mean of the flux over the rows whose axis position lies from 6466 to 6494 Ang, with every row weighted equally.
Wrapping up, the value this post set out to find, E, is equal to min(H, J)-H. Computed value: -12.9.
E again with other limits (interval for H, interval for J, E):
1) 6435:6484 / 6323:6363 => -12.7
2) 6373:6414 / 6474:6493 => -13.1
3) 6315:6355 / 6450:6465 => -13.0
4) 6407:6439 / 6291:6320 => -12.8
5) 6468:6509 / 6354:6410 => -12.5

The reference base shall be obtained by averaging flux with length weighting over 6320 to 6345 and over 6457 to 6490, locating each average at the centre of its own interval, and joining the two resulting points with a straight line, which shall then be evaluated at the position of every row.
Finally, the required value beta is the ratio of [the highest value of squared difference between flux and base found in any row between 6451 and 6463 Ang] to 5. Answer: 0.07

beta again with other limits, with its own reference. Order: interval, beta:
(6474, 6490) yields 0.08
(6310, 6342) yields 0.16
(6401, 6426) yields 0.18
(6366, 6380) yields 0.12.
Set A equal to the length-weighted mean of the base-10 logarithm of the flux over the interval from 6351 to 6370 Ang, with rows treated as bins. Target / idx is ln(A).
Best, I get 0.116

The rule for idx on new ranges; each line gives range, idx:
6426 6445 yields 0.114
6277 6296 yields 0.124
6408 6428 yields 0.113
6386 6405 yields 0.118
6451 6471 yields 0.103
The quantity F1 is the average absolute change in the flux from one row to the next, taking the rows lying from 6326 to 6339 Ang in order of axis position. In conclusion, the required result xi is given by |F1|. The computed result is 0.47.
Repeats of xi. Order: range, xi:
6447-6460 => 0.41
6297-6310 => 0.53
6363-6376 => 0.36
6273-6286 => 0.25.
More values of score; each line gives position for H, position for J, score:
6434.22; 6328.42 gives -12.4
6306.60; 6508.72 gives -12.2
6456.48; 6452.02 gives -12.0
